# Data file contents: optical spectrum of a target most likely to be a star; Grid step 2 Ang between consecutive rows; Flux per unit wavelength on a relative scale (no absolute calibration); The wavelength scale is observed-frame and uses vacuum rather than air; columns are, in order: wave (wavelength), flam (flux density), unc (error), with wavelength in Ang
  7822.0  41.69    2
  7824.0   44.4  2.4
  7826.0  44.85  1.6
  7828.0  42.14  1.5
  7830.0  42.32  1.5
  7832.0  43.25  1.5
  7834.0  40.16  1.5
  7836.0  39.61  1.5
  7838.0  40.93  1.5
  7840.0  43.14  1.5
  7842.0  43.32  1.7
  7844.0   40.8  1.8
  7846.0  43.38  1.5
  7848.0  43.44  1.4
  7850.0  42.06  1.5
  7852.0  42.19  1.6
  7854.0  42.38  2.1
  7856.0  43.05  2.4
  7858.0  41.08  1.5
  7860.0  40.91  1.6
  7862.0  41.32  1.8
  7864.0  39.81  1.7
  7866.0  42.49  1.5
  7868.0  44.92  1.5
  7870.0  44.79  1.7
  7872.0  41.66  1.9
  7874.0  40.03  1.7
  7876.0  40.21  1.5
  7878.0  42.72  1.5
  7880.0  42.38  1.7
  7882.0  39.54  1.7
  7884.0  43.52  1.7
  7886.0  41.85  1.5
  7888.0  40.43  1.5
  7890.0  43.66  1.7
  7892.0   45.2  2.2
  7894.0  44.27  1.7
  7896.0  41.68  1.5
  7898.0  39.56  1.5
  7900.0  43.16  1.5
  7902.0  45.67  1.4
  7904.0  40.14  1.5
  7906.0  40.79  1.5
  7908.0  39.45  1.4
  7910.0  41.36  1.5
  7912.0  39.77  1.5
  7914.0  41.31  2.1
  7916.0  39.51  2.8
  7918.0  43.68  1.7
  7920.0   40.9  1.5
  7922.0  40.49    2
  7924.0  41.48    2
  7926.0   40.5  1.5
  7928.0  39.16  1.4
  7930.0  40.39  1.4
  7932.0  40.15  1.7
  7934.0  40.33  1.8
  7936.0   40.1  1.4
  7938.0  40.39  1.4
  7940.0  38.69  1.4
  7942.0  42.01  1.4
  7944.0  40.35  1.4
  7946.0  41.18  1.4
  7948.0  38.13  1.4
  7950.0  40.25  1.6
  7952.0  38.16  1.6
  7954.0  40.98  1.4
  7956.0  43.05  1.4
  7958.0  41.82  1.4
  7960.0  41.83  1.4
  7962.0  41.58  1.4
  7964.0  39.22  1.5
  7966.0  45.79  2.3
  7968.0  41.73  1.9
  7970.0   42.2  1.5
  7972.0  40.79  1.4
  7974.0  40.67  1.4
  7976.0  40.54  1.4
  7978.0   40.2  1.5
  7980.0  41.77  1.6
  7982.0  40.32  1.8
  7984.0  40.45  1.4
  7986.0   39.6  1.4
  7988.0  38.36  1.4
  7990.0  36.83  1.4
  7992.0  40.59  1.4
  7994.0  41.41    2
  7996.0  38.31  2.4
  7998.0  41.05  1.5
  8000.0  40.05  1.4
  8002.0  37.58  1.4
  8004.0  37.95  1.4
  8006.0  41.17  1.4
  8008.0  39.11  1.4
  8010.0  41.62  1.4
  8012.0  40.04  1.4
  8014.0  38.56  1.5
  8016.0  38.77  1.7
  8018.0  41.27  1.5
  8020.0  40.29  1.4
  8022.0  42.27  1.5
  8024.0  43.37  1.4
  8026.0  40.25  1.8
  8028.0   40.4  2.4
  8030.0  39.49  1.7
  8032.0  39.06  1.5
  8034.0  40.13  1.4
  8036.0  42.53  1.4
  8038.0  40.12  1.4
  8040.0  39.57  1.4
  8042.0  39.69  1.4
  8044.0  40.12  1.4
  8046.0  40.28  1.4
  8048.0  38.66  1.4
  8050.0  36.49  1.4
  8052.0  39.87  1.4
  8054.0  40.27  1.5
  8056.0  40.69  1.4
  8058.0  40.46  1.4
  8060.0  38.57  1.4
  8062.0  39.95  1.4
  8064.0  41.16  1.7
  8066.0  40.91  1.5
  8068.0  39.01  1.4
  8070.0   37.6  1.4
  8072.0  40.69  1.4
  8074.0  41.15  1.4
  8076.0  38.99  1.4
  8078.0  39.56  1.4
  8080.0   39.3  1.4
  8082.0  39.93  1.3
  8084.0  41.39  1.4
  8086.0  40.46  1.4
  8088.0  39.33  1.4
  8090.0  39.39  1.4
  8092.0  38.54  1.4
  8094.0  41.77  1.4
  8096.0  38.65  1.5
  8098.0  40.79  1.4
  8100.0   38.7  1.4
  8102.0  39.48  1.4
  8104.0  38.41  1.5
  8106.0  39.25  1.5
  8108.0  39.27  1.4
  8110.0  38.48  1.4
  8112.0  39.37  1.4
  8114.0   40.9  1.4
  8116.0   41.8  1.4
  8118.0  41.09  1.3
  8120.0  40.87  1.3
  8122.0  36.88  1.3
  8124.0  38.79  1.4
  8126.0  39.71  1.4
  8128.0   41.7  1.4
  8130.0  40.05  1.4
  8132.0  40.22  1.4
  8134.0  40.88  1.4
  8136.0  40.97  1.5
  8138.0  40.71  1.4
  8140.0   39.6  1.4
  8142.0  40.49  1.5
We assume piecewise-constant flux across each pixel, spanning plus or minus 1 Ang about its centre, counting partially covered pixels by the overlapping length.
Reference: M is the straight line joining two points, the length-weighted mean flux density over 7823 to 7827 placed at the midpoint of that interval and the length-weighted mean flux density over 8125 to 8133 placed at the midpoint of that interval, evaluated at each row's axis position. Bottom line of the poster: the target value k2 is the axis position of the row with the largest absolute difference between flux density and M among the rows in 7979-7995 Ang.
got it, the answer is 7990.0 Ang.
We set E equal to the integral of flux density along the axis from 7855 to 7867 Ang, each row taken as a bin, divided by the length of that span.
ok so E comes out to 41.4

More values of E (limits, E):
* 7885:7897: 42.8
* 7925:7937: 40.1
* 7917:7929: 41.0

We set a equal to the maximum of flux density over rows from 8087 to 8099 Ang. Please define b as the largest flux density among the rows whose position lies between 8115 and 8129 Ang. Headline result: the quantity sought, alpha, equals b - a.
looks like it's 0.0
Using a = 41.77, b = 41.8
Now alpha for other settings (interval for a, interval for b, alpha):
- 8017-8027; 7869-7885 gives 1.4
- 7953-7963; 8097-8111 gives -2.3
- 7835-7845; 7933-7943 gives -1.3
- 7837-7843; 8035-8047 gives -0.8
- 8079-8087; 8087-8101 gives 0.4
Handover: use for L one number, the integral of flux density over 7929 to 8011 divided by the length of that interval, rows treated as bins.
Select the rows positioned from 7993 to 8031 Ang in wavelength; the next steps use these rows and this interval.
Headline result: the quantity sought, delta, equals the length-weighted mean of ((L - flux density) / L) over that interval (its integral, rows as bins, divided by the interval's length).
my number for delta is 0.006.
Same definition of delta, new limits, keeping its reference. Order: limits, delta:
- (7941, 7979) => -0.017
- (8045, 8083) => 0.018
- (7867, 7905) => -0.049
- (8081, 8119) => 0.014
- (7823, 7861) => -0.046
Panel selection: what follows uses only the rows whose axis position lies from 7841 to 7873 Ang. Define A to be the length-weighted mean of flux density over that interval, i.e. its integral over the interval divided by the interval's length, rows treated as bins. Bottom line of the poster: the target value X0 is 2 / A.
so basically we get 0.0472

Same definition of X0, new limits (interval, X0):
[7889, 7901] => 0.0466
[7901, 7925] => 0.0485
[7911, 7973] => 0.0490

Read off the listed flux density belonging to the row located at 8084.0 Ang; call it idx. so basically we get 41.39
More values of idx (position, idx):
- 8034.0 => 40.13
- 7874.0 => 40.03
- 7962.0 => 41.58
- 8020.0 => 40.29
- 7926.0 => 40.5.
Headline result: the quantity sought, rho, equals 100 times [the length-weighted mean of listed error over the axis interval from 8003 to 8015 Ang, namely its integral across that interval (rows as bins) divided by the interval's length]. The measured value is 142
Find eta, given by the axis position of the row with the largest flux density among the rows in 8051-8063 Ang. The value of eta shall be 8056.0 Ang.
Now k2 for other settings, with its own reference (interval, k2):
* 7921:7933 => 7928.0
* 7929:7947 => 7940.0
